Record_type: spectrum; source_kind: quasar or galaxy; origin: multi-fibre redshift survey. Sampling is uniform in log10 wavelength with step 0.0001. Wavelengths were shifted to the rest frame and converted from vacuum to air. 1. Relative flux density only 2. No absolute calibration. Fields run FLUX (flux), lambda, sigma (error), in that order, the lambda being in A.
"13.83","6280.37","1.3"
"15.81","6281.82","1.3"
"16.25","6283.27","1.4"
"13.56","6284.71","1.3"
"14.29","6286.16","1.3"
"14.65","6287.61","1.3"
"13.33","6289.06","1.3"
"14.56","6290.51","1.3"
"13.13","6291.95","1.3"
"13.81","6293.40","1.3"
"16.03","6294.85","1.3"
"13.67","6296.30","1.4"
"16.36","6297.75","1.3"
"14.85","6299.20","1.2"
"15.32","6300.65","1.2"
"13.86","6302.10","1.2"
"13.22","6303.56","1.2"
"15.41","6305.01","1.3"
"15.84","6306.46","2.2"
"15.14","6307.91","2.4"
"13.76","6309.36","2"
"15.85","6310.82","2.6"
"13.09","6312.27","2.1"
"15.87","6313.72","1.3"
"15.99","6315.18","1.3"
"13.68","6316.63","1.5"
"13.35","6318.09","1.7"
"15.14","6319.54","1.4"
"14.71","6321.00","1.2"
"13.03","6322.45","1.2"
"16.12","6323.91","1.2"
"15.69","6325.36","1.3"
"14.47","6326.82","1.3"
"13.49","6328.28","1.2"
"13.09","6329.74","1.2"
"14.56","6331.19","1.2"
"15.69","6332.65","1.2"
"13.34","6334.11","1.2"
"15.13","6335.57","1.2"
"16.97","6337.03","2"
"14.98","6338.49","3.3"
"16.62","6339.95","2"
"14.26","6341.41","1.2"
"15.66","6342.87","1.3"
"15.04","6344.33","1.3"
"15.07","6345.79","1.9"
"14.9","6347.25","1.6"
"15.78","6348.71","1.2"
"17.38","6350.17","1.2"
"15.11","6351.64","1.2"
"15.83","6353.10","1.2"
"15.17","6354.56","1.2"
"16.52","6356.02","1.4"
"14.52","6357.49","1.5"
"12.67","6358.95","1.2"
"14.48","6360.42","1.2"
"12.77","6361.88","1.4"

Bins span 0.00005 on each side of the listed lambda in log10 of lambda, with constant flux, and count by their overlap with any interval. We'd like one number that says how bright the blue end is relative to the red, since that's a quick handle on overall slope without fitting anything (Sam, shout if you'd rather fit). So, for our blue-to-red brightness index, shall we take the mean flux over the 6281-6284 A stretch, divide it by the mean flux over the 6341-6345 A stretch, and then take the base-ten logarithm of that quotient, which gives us 0.03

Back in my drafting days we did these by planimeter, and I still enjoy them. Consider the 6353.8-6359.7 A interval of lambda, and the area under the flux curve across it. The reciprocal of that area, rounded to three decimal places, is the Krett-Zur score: 0.012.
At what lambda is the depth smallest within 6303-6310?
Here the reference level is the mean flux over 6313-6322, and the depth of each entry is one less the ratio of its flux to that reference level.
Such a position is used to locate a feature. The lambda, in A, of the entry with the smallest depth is 6306.46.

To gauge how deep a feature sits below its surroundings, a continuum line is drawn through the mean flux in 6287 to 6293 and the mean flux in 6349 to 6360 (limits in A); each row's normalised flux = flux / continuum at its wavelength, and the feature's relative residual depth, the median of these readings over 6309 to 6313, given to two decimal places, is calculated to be 0.96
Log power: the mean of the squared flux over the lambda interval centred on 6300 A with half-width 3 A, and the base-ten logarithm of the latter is 2.36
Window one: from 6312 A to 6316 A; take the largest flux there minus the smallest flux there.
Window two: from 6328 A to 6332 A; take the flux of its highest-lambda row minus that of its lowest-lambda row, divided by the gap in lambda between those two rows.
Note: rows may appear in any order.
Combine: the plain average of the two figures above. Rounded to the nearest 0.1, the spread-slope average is 1.6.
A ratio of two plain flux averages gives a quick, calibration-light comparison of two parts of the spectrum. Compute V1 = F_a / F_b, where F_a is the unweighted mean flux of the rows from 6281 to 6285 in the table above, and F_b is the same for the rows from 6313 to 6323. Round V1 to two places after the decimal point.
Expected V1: 1.05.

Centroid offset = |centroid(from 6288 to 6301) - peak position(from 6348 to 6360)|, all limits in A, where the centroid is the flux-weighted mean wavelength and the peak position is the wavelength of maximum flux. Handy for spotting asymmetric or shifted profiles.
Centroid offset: 55.2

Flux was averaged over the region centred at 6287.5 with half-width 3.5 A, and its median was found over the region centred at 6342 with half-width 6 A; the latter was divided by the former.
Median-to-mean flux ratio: 1.07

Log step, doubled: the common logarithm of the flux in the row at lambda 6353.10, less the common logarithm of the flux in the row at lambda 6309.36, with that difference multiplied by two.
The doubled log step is 0.12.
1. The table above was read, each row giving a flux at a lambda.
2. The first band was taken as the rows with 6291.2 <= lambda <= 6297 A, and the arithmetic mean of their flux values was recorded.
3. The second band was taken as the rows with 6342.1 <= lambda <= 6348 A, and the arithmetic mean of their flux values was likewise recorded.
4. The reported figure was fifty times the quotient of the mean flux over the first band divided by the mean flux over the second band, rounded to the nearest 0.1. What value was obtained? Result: 46.7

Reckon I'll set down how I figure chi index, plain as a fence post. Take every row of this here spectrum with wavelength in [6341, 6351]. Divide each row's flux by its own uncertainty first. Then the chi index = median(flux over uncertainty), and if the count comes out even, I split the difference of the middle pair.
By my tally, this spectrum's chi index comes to 11.9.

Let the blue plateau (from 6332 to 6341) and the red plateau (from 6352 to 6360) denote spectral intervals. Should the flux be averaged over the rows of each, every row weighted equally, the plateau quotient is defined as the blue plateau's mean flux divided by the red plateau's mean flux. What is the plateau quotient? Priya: 1.03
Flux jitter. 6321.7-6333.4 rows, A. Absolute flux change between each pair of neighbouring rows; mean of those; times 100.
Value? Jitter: 125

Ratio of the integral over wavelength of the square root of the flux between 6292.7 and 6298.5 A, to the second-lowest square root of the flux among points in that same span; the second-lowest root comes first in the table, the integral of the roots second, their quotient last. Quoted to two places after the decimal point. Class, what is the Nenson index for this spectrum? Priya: 6.03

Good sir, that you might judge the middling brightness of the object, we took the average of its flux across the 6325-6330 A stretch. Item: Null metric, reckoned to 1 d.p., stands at 14.2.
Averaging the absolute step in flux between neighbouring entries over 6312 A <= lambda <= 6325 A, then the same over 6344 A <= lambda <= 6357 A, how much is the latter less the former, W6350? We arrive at -0.61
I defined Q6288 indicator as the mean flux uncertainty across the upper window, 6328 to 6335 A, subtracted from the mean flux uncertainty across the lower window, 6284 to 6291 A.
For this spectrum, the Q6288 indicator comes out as 0.10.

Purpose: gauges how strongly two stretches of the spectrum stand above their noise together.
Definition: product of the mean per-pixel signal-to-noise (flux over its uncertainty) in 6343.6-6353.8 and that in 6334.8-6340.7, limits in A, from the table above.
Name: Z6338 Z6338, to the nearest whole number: 100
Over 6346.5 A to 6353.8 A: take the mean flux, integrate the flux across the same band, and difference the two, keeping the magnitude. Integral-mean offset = 100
